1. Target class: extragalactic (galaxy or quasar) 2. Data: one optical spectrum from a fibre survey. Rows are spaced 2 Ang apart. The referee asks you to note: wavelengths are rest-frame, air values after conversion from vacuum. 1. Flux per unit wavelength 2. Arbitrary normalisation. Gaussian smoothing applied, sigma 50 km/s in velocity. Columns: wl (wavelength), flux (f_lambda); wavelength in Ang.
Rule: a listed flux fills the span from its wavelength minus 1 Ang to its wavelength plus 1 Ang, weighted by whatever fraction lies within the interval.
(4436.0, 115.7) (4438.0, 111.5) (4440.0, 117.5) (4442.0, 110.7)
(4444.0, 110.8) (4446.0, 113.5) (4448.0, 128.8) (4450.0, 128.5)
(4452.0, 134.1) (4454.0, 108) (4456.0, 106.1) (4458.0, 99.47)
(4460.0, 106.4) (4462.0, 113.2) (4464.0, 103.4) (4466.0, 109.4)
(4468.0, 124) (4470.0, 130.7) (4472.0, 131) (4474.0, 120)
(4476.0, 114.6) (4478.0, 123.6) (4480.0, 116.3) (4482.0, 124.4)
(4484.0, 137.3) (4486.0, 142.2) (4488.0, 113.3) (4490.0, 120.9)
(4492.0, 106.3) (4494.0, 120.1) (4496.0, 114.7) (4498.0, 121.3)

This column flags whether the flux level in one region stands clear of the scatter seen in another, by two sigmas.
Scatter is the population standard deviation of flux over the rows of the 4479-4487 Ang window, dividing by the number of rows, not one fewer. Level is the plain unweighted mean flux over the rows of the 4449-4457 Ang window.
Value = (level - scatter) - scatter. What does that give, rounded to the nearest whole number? 99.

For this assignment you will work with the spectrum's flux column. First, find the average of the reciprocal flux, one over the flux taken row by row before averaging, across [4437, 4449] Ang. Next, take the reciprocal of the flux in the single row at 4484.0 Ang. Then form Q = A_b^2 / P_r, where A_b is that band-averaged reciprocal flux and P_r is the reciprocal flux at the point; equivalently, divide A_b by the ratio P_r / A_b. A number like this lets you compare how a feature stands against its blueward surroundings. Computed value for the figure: 0.0104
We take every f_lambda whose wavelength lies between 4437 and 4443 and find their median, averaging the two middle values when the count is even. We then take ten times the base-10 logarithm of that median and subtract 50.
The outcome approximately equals -29.5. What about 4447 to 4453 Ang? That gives -28.9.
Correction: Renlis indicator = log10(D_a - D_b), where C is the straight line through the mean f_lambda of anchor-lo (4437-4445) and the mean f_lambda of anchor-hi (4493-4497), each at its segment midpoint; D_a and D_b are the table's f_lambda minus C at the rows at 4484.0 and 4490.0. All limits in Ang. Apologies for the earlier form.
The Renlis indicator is 1.23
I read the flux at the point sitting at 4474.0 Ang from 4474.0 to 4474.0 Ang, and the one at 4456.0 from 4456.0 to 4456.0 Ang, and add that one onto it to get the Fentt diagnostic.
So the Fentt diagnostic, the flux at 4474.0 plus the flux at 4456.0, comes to 226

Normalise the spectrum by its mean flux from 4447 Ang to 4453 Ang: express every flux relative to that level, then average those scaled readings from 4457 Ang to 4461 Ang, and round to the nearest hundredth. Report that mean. 0.79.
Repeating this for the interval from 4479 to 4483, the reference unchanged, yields 0.92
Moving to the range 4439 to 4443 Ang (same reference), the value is 0.87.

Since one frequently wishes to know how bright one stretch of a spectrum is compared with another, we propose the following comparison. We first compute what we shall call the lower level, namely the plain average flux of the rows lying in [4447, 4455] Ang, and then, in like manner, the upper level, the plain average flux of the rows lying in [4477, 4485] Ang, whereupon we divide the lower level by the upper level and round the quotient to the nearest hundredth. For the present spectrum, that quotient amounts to 1.00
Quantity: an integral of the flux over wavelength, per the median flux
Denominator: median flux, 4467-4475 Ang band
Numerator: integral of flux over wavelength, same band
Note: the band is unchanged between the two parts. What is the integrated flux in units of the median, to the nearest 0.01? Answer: 7.94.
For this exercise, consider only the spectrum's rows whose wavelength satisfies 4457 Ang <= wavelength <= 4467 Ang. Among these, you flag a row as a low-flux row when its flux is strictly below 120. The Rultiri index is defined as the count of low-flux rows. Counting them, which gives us 5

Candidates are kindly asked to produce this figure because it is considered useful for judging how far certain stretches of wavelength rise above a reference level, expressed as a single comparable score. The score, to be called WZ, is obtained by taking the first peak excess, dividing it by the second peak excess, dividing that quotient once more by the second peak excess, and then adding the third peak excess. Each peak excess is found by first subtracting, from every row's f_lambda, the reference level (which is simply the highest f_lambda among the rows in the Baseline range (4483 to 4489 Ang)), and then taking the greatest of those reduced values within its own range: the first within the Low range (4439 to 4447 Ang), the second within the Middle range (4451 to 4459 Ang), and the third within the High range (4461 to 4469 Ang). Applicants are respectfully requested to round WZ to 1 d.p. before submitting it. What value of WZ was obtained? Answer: -18.6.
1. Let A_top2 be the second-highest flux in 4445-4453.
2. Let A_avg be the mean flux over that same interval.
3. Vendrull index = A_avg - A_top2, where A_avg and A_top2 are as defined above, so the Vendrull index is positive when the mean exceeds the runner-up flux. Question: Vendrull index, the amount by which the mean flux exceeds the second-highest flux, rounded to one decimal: -2.6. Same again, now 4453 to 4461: -1.4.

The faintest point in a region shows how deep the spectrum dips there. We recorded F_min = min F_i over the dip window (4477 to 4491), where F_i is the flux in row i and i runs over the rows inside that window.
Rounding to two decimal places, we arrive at 113.30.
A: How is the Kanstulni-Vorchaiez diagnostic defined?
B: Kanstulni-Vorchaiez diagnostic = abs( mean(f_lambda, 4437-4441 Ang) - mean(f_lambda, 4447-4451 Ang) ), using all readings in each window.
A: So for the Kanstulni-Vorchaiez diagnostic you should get 14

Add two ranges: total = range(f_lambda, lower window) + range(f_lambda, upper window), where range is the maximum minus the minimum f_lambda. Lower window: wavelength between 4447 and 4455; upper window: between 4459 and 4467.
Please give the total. 36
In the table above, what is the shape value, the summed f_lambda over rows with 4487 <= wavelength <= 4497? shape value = 575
